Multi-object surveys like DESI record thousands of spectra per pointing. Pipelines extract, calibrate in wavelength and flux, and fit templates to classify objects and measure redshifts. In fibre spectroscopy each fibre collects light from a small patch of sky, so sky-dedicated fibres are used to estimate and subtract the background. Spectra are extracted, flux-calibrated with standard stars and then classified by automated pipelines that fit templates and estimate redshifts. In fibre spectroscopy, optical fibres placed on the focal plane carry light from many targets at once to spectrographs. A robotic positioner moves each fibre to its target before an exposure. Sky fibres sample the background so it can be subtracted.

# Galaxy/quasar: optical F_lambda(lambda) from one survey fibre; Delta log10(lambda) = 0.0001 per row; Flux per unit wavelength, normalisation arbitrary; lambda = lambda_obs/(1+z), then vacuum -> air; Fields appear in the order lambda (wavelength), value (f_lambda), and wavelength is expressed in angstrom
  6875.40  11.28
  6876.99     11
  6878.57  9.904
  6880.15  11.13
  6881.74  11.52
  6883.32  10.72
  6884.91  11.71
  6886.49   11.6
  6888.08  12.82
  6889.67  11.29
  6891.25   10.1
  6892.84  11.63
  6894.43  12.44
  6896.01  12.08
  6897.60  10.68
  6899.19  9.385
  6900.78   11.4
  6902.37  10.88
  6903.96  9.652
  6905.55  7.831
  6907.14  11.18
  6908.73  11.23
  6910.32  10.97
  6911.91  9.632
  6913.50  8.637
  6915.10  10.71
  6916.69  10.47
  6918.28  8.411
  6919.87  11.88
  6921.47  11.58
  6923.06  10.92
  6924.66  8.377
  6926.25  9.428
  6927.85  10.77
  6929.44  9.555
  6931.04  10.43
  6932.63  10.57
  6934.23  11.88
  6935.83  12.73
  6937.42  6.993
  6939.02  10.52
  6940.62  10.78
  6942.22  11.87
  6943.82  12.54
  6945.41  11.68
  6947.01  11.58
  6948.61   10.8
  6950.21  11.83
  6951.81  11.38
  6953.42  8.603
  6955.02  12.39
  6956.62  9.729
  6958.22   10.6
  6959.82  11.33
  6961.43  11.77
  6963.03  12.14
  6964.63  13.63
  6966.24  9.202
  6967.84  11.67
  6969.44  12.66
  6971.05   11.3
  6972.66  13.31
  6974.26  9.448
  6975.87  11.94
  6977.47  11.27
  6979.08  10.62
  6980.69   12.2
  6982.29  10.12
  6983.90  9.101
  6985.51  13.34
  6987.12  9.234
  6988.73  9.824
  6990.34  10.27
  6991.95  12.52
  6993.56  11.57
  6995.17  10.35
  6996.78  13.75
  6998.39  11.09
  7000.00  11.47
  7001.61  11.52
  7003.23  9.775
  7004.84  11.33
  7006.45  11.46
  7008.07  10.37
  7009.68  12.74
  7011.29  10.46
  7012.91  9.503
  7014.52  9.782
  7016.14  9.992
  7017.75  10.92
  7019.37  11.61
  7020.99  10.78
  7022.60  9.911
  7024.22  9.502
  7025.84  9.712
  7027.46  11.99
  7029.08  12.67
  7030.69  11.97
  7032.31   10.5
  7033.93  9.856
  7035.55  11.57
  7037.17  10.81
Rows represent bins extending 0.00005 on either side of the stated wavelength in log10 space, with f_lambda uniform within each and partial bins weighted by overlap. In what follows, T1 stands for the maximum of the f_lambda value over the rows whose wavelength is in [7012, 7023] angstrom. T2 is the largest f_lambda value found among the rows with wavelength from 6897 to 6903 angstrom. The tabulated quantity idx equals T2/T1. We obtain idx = 0.98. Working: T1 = 11.61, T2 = 11.4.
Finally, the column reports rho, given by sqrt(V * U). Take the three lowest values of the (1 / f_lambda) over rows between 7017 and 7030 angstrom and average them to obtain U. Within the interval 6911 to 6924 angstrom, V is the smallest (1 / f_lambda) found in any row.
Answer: 0.083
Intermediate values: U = 0.0828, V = 0.0842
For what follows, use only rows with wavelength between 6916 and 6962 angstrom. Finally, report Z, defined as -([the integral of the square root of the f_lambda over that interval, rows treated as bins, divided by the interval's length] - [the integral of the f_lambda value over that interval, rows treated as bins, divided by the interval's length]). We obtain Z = 7.46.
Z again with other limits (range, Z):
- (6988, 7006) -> 7.89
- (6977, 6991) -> 7.39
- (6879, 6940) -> 7.37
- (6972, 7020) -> 7.71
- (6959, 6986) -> 8.07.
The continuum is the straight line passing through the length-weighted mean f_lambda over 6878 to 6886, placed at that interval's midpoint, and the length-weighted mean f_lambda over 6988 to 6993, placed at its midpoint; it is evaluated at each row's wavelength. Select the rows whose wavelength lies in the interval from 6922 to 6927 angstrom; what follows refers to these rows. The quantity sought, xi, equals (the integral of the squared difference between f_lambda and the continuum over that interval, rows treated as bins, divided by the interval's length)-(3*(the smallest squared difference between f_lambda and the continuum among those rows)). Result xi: 2.96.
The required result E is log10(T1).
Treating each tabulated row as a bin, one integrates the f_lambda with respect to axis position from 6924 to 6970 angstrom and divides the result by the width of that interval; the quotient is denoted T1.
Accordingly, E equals 1.04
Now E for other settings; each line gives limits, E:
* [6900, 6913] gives 1.01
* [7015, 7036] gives 1.03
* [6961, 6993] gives 1.05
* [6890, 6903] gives 1.04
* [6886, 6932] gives 1.02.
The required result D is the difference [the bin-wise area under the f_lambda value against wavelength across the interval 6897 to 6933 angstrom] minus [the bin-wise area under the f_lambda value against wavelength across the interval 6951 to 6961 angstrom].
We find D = 260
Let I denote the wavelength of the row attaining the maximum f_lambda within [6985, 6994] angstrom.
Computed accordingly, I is 6985.51 angstrom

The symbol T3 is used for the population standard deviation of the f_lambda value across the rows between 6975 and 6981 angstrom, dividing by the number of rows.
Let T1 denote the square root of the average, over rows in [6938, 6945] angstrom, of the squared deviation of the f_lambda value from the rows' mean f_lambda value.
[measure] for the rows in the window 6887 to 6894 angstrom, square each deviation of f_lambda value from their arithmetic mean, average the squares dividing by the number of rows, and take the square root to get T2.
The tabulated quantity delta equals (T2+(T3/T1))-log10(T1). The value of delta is 1.8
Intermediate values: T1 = 0.8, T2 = 1.0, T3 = 0.61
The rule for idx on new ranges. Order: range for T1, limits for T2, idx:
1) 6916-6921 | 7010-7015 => 0.88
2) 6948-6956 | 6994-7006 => 1.11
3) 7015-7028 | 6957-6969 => 1.14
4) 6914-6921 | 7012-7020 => 0.98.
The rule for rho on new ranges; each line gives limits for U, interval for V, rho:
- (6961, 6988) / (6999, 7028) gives 0.076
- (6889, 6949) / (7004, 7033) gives 0.079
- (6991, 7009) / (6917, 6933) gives 0.082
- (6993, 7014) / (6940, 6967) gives 0.076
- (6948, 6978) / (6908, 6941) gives 0.077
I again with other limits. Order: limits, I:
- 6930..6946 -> 6935.83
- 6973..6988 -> 6985.51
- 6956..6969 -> 6964.63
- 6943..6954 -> 6943.82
